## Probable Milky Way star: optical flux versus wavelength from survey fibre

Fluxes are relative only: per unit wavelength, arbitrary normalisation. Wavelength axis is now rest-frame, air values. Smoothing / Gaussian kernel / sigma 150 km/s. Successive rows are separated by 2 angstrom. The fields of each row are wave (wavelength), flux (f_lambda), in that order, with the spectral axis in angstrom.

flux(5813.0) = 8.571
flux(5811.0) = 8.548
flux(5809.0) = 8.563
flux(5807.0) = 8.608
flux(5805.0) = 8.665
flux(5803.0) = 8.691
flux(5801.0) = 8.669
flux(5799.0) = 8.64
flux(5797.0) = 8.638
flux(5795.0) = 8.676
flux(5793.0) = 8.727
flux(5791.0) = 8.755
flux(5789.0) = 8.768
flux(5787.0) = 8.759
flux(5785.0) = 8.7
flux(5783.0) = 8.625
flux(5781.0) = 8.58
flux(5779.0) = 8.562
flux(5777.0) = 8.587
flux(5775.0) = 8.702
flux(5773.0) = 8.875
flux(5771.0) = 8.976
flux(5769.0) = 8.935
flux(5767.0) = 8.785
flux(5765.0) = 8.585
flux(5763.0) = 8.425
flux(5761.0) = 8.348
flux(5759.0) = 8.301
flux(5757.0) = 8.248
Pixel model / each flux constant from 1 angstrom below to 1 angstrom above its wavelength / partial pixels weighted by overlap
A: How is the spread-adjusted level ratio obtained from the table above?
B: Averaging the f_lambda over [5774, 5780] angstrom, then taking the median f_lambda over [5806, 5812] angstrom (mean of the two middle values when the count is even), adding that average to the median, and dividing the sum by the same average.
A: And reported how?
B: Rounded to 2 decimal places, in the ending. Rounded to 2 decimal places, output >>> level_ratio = 1.99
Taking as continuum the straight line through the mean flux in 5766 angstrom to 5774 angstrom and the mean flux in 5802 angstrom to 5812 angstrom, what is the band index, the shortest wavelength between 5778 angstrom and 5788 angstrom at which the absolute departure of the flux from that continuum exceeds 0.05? 5779.0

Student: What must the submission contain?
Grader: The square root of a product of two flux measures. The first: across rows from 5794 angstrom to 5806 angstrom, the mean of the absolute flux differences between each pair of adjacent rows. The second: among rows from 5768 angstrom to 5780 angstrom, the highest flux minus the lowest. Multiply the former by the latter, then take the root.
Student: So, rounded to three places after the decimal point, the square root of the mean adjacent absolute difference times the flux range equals 0.098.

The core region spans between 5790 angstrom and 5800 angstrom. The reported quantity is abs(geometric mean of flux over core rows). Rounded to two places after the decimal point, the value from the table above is 8.69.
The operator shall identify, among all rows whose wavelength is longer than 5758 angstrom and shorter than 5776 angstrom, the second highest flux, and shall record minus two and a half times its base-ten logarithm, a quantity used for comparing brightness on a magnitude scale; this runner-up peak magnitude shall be -2.38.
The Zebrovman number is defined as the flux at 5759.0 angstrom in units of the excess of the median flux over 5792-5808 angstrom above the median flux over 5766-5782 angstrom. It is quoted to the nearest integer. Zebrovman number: -109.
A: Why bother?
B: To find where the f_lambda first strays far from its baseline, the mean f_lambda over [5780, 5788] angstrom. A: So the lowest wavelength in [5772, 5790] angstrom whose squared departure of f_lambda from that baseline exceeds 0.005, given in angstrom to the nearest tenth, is 5773.0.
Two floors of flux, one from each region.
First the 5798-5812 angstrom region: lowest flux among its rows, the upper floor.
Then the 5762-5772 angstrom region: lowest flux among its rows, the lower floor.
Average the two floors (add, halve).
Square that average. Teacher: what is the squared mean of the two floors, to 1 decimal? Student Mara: 72.0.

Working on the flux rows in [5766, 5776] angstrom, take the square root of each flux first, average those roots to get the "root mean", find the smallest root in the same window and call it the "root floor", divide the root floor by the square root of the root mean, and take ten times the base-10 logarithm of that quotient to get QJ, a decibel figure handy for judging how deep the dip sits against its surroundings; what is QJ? 2.33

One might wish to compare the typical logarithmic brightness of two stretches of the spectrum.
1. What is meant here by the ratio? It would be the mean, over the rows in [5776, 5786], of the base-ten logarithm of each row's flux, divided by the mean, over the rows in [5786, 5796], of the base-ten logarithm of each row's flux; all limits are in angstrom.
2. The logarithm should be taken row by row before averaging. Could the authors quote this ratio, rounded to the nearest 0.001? 0.993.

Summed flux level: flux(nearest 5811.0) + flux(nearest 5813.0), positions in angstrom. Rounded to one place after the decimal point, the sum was 17.1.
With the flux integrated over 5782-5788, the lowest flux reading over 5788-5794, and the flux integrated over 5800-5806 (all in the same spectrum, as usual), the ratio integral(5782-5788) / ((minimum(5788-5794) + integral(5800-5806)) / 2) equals 1.72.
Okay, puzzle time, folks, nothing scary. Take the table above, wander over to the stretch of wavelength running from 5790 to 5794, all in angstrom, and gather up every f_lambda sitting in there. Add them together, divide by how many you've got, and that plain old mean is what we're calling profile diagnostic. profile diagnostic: 8.74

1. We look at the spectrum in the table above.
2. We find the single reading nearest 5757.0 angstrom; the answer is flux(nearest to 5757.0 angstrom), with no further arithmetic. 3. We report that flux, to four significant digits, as 8.248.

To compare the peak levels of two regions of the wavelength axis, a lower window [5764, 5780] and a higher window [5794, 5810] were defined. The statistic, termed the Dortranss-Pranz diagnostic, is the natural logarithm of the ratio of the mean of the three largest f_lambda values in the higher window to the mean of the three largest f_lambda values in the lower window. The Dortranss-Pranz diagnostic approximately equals -0.028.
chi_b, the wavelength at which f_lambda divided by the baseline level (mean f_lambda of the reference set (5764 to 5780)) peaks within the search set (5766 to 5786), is 5771.0 angstrom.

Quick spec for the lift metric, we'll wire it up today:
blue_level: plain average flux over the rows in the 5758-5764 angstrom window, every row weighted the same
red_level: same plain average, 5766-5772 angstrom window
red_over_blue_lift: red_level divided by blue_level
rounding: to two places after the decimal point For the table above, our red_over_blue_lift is 1.06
